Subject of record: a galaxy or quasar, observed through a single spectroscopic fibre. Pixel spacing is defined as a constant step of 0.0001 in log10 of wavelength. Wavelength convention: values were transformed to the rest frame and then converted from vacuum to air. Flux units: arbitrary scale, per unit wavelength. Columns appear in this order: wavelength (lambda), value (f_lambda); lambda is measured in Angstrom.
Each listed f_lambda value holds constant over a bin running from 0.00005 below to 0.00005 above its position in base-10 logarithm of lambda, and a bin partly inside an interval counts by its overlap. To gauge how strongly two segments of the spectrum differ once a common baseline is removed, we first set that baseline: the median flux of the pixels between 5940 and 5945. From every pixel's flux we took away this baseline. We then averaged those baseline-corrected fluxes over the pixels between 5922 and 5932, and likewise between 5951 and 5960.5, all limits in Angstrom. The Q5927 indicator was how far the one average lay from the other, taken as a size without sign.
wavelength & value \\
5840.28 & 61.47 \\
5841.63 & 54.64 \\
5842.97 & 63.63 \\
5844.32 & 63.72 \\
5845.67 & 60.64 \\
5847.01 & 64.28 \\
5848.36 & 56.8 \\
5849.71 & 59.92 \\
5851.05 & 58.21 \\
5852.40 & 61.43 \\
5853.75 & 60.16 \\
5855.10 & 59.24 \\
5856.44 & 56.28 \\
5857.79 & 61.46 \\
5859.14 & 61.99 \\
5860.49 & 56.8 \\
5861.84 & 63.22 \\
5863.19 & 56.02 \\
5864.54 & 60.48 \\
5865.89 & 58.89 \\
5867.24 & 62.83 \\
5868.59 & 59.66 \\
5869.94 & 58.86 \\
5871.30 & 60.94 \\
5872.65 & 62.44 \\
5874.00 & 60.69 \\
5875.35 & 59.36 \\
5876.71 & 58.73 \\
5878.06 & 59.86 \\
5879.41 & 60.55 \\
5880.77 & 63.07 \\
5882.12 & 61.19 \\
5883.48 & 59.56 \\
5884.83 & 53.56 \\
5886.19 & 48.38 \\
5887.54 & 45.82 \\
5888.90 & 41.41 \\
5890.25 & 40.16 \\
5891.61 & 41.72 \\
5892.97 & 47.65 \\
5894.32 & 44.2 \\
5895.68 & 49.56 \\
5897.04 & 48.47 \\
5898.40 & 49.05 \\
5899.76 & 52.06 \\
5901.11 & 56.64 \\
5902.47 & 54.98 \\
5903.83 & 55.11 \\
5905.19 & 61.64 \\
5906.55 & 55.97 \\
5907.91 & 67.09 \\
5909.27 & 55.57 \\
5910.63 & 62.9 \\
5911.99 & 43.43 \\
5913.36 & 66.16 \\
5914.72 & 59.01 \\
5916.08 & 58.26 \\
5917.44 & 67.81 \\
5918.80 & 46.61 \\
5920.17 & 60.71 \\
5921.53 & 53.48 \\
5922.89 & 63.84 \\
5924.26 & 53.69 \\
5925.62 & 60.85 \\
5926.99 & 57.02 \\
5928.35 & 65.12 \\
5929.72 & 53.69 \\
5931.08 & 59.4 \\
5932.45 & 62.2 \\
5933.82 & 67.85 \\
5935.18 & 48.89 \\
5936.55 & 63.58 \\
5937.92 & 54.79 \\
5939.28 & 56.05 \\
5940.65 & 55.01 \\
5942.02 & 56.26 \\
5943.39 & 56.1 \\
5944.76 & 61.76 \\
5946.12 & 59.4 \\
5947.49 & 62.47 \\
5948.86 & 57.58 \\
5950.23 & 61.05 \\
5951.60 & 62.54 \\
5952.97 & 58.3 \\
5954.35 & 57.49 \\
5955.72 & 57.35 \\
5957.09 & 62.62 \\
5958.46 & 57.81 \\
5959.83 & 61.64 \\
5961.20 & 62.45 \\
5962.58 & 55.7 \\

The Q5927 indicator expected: 0.6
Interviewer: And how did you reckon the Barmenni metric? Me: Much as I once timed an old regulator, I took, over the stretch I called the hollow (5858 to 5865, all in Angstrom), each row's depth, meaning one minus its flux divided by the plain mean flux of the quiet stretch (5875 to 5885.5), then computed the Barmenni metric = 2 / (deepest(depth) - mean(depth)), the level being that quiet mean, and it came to 32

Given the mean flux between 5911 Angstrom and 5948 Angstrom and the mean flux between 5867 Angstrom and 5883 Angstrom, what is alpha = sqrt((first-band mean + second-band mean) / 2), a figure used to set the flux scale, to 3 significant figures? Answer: 7.71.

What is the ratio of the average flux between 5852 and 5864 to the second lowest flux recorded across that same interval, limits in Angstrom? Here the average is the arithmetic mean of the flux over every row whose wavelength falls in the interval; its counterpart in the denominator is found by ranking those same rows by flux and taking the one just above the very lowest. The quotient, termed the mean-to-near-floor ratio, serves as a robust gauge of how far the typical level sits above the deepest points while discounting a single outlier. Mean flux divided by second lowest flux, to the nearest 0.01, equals 1.06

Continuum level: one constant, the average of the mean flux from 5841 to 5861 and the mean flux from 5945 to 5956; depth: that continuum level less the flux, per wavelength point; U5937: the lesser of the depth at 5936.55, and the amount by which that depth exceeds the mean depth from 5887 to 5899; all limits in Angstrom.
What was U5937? -18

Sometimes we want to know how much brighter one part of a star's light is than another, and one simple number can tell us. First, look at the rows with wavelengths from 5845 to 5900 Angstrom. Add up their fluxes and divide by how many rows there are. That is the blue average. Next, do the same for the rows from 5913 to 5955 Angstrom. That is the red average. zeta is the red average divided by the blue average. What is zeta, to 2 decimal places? 1.05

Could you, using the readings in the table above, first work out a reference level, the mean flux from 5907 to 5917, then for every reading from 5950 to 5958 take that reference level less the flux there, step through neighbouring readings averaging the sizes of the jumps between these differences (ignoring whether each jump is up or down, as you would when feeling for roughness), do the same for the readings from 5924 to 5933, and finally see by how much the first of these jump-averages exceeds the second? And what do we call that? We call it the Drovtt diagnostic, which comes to -4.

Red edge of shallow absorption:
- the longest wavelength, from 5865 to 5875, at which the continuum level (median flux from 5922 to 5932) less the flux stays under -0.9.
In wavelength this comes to 5874.00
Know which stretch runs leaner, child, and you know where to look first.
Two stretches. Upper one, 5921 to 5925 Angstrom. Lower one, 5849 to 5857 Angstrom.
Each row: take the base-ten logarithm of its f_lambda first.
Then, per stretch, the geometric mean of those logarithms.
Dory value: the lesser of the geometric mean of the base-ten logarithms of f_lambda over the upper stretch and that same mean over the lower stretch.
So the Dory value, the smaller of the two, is 1.75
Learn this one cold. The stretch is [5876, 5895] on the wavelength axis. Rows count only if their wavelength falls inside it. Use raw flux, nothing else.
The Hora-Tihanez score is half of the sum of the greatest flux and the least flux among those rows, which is 51.6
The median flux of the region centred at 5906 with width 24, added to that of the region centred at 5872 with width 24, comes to 116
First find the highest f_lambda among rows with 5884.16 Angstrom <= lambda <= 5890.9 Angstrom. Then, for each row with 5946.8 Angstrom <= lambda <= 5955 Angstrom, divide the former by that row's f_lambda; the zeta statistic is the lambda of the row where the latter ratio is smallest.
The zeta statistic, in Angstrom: 5951.60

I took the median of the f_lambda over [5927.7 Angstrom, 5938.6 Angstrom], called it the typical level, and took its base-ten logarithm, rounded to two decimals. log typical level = 1.78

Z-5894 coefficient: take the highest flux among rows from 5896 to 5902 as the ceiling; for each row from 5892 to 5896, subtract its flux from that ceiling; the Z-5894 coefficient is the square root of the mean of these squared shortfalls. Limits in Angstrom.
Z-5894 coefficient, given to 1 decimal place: 9.8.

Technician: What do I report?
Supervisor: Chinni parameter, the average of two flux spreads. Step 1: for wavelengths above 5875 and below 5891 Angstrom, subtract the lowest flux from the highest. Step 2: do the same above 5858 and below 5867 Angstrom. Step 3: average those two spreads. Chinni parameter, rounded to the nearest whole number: 15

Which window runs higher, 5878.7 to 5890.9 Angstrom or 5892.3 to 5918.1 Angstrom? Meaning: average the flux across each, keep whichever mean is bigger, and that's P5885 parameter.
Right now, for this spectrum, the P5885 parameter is 55.6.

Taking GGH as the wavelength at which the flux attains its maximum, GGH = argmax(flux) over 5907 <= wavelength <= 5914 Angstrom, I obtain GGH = 5907.91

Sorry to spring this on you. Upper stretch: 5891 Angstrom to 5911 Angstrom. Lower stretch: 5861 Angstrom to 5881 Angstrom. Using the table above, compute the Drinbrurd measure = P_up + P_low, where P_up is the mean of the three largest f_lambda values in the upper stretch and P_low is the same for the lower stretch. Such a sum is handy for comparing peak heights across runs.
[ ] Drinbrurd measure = 127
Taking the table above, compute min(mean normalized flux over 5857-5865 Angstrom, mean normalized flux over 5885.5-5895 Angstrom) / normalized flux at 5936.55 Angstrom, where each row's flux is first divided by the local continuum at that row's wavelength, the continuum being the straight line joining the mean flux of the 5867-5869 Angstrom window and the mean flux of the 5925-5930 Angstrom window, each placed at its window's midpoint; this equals 0.68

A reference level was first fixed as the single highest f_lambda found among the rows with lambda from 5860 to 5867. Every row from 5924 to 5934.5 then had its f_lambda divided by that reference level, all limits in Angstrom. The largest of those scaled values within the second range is 1.07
